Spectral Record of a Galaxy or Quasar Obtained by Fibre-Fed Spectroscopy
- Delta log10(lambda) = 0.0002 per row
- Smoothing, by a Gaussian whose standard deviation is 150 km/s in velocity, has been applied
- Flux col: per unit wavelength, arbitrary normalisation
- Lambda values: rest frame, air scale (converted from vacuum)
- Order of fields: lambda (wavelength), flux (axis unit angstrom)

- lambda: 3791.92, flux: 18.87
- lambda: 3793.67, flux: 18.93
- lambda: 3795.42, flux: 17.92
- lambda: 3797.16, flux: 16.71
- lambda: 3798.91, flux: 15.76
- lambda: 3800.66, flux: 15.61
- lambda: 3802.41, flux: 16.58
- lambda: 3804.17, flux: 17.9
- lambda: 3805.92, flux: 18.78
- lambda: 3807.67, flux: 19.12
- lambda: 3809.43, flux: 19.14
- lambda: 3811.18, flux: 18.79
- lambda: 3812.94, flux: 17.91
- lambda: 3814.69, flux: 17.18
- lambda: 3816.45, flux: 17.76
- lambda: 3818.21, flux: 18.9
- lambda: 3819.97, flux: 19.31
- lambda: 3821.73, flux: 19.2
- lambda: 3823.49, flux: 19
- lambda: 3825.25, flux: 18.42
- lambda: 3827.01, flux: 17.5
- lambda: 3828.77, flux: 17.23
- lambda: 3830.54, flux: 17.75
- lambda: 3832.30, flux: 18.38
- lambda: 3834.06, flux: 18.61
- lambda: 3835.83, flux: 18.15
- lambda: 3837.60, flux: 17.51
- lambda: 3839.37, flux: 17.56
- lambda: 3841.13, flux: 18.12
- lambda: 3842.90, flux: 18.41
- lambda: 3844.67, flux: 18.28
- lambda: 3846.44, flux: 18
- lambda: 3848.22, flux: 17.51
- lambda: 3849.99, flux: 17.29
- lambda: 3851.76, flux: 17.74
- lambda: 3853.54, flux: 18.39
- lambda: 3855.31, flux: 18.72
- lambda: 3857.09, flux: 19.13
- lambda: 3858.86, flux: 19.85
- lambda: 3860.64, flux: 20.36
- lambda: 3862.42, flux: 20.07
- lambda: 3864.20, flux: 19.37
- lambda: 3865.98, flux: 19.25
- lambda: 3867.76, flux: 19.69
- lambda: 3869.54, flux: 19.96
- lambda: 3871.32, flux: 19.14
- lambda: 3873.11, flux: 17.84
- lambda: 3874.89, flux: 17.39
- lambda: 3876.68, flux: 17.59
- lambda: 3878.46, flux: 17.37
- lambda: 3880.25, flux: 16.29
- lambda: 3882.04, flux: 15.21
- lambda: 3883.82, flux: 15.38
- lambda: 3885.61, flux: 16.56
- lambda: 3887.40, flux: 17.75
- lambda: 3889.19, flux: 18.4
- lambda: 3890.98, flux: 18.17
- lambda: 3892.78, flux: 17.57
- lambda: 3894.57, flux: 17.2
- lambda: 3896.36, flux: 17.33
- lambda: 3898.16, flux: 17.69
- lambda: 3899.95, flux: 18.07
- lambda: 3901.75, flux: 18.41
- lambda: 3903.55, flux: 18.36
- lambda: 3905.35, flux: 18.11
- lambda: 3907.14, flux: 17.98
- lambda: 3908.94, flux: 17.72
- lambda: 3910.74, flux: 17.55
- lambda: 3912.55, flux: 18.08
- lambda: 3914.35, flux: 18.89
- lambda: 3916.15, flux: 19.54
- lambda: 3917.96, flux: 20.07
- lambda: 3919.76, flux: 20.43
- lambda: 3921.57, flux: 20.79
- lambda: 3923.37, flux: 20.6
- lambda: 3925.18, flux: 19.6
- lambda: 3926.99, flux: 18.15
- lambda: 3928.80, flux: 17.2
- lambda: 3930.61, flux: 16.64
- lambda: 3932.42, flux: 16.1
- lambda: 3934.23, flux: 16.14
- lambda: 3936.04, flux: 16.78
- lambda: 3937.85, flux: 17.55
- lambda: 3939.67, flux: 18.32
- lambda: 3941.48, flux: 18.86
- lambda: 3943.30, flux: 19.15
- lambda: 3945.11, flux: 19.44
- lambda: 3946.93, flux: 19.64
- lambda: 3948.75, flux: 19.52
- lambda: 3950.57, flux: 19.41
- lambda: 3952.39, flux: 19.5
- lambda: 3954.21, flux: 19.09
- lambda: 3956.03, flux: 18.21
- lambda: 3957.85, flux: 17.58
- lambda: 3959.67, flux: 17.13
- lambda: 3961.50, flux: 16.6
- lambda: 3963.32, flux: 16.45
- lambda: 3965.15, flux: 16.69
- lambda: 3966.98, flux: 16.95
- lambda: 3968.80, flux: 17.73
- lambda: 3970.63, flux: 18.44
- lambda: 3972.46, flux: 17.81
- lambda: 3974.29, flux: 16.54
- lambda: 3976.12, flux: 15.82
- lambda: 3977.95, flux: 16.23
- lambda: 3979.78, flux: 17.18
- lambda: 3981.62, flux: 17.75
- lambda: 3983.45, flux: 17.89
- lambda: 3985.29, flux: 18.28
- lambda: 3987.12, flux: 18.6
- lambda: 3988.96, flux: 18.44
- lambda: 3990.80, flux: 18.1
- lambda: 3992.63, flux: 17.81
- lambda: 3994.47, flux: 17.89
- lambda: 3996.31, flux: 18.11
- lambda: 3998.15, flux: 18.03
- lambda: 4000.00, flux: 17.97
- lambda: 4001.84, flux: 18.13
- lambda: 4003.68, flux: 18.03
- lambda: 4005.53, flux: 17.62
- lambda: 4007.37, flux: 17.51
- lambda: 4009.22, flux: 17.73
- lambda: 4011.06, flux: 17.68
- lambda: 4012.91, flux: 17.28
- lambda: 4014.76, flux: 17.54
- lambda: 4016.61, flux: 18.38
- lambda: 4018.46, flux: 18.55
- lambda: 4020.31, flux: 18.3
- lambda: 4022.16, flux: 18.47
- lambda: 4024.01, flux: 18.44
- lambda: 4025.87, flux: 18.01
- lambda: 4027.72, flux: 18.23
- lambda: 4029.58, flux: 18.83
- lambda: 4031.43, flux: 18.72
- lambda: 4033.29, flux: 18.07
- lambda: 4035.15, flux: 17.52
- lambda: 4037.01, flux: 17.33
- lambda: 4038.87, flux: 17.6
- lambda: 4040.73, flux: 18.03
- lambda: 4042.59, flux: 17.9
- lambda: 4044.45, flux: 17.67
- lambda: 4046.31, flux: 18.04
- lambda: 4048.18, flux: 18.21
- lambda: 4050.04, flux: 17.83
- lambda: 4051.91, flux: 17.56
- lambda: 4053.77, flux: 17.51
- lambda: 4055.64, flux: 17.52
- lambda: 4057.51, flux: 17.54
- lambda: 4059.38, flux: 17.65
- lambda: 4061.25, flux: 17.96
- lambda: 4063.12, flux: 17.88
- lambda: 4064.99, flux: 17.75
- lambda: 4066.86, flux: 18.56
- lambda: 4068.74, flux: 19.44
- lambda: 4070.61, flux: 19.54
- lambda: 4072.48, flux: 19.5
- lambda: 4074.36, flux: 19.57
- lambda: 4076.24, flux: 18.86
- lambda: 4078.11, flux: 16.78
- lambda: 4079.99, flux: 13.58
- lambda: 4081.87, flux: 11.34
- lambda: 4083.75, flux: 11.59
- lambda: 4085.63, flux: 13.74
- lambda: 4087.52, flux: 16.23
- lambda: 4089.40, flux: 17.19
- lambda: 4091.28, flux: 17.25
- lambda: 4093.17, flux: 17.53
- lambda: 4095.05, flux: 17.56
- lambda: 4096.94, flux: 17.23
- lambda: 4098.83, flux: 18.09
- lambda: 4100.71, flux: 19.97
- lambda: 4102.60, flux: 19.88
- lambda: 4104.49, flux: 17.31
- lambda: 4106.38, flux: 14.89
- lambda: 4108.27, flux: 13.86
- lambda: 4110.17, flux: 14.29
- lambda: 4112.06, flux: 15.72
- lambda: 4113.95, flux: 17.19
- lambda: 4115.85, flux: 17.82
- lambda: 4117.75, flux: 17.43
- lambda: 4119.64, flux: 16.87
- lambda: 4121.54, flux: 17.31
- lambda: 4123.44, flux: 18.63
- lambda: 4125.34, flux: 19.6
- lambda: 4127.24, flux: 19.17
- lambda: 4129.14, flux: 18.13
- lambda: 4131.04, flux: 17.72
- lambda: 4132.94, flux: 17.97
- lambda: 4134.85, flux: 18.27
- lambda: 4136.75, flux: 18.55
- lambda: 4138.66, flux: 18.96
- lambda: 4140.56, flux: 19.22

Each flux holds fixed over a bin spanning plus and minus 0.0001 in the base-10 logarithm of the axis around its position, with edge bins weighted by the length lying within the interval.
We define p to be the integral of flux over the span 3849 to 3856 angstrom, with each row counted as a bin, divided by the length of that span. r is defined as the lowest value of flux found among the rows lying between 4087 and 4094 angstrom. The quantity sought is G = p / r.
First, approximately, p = 18.0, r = 16.23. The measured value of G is 1.11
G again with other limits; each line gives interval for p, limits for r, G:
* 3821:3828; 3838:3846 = 1.05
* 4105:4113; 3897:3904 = 0.84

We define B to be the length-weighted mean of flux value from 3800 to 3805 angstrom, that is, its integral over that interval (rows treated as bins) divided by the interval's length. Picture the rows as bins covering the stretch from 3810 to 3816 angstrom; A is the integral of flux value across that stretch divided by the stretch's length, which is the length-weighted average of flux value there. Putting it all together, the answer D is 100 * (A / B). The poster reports 108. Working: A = 18.02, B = 16.7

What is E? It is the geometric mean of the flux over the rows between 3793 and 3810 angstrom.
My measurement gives 17.6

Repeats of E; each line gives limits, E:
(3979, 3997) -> 18.0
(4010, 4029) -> 18.1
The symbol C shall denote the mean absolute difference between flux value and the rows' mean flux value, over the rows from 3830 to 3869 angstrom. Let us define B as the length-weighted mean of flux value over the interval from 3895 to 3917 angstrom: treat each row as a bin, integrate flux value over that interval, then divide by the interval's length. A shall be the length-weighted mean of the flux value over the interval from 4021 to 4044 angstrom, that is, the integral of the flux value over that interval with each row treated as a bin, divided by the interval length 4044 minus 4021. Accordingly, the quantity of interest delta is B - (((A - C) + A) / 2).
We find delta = 0.4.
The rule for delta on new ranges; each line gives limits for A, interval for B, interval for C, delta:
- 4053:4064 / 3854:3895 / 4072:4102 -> 1.6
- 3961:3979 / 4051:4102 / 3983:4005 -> 0.4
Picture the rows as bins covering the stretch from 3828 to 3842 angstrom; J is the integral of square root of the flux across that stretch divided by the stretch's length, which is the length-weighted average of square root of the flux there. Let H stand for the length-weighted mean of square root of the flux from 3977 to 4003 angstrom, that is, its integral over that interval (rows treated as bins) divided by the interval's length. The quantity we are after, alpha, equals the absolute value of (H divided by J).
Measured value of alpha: 1.00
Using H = 4.23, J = 4.23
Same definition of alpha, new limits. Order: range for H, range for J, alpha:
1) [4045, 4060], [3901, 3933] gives 0.98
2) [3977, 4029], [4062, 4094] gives 1.04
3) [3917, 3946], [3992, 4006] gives 1.01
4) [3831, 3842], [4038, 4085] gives 1.02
